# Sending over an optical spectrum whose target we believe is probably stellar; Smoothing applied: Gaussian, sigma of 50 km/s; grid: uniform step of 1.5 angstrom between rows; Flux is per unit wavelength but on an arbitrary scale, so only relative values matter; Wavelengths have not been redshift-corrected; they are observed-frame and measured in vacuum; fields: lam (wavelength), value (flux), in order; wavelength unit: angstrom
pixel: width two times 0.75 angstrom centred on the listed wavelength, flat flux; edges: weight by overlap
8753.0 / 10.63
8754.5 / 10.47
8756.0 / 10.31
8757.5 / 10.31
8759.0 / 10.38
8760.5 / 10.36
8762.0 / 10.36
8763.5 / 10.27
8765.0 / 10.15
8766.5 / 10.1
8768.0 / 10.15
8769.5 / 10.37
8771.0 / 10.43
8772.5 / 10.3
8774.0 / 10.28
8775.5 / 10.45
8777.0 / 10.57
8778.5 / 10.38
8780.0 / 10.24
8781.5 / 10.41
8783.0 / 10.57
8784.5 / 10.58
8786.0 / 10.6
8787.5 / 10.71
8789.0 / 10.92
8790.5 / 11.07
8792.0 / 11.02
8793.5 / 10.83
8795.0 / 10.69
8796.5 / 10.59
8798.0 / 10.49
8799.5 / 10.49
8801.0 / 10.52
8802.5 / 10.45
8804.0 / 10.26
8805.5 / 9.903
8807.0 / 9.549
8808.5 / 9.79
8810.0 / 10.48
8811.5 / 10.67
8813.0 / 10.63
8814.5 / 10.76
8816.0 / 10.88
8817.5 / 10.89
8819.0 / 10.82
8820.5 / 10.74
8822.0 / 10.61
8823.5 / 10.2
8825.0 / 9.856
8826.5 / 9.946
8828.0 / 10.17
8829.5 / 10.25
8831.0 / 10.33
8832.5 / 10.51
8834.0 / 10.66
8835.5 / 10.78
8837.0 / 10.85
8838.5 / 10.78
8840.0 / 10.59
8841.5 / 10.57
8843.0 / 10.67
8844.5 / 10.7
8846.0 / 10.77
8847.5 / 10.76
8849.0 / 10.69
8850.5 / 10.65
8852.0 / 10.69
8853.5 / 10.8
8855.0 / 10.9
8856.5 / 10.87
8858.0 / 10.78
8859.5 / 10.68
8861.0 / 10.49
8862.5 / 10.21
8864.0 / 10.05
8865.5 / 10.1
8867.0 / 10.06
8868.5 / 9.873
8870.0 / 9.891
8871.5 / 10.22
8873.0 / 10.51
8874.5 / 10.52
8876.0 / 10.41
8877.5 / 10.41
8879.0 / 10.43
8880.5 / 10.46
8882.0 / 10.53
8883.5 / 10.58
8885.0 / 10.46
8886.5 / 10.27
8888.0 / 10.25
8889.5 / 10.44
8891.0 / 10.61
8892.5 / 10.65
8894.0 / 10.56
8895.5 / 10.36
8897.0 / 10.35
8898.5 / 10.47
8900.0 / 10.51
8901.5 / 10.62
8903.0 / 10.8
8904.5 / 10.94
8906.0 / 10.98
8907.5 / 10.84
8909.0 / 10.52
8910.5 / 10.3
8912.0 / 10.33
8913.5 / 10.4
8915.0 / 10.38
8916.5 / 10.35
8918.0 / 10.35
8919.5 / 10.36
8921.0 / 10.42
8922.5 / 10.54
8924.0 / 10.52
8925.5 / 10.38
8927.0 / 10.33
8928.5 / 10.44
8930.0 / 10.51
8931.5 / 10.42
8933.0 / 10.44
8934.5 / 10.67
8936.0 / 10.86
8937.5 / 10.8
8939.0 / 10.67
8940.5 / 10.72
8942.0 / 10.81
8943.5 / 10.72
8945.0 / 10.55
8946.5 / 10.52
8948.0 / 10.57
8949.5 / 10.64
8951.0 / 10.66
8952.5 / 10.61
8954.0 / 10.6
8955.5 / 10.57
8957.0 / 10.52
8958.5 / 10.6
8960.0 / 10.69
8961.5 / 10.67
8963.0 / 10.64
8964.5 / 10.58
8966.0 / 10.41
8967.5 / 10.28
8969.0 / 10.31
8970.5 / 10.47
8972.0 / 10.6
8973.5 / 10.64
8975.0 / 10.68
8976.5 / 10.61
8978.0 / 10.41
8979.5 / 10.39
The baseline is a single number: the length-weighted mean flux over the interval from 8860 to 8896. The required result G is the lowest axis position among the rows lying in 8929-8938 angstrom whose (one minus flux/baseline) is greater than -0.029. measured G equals 8930.0 angstrom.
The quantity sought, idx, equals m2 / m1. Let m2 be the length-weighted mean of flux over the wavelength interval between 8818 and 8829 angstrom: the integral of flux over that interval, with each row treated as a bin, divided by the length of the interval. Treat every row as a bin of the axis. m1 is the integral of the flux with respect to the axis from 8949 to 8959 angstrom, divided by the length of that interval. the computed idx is 0.976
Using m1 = 10.6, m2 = 10.3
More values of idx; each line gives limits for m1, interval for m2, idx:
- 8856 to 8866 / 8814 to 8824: 1.025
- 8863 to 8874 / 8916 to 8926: 1.030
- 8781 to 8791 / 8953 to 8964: 0.993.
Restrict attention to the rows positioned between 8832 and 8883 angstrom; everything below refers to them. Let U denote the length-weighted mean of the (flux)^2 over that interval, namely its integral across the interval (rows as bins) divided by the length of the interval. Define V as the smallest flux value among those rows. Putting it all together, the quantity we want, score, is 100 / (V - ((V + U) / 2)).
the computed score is -1.98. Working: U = 111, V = 9.873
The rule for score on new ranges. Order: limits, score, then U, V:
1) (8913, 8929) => -2.04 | 108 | 10.33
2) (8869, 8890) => -2.04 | 108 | 9.891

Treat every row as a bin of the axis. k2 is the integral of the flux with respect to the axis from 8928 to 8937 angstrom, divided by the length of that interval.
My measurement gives 10.6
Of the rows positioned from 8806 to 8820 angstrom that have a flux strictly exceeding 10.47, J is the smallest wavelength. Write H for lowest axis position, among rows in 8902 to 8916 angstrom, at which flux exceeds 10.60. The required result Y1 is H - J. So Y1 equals 93.0 angstrom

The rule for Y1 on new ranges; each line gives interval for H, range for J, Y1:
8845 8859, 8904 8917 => -58.5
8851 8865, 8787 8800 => 64.5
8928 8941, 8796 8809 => 138.0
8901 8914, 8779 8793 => 118.5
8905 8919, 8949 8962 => -43.5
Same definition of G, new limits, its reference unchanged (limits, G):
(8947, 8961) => 8948.0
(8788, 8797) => 8796.5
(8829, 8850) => 8829.5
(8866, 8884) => 8867.0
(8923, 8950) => 8924.0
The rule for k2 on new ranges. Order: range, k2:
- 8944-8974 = 10.6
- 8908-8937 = 10.5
